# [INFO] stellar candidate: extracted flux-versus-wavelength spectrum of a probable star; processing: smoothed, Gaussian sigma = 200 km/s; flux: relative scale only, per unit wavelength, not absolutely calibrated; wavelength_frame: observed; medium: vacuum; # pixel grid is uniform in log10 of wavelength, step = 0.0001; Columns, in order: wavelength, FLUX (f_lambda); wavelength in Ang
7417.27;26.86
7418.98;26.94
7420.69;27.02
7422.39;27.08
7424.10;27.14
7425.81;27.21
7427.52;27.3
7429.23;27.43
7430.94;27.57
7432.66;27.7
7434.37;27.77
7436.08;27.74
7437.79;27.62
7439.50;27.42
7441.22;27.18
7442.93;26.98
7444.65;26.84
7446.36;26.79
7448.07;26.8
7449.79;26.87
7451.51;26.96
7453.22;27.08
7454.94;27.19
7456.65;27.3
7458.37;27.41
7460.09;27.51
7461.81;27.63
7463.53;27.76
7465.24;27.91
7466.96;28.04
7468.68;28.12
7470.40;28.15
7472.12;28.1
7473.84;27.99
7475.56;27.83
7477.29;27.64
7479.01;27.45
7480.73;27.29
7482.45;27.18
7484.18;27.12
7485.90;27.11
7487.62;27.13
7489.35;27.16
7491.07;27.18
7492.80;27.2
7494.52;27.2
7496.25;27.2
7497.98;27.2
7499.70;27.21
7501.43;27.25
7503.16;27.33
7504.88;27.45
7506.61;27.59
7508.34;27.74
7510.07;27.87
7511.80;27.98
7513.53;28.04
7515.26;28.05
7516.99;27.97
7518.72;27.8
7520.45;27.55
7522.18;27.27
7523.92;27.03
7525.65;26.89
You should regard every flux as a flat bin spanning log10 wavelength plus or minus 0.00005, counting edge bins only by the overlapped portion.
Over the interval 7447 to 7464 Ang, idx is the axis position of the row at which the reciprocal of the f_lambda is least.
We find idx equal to 7463.53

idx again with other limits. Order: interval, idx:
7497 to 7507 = 7506.61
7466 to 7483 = 7470.40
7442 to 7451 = 7442.93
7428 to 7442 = 7434.37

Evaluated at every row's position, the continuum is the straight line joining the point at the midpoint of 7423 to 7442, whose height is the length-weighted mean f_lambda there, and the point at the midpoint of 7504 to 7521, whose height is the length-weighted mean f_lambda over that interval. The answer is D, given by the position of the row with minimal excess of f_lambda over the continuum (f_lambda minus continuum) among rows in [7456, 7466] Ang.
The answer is 7456.65 Ang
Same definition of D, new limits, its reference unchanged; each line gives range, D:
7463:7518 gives 7485.90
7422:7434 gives 7422.39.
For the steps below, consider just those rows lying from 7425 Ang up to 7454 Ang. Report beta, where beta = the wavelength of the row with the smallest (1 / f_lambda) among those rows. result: 7434.37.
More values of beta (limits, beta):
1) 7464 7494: 7470.40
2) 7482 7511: 7510.07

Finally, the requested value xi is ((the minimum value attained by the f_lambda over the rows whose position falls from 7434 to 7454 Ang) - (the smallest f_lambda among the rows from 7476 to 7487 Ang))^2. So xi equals 0.10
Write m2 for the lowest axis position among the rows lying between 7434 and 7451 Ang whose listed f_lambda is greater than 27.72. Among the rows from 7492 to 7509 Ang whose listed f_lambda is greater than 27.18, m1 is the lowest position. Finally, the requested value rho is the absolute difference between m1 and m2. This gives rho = 58.4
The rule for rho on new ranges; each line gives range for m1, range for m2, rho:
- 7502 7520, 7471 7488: 31.0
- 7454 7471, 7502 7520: 53.4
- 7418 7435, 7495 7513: 82.5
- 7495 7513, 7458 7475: 32.7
